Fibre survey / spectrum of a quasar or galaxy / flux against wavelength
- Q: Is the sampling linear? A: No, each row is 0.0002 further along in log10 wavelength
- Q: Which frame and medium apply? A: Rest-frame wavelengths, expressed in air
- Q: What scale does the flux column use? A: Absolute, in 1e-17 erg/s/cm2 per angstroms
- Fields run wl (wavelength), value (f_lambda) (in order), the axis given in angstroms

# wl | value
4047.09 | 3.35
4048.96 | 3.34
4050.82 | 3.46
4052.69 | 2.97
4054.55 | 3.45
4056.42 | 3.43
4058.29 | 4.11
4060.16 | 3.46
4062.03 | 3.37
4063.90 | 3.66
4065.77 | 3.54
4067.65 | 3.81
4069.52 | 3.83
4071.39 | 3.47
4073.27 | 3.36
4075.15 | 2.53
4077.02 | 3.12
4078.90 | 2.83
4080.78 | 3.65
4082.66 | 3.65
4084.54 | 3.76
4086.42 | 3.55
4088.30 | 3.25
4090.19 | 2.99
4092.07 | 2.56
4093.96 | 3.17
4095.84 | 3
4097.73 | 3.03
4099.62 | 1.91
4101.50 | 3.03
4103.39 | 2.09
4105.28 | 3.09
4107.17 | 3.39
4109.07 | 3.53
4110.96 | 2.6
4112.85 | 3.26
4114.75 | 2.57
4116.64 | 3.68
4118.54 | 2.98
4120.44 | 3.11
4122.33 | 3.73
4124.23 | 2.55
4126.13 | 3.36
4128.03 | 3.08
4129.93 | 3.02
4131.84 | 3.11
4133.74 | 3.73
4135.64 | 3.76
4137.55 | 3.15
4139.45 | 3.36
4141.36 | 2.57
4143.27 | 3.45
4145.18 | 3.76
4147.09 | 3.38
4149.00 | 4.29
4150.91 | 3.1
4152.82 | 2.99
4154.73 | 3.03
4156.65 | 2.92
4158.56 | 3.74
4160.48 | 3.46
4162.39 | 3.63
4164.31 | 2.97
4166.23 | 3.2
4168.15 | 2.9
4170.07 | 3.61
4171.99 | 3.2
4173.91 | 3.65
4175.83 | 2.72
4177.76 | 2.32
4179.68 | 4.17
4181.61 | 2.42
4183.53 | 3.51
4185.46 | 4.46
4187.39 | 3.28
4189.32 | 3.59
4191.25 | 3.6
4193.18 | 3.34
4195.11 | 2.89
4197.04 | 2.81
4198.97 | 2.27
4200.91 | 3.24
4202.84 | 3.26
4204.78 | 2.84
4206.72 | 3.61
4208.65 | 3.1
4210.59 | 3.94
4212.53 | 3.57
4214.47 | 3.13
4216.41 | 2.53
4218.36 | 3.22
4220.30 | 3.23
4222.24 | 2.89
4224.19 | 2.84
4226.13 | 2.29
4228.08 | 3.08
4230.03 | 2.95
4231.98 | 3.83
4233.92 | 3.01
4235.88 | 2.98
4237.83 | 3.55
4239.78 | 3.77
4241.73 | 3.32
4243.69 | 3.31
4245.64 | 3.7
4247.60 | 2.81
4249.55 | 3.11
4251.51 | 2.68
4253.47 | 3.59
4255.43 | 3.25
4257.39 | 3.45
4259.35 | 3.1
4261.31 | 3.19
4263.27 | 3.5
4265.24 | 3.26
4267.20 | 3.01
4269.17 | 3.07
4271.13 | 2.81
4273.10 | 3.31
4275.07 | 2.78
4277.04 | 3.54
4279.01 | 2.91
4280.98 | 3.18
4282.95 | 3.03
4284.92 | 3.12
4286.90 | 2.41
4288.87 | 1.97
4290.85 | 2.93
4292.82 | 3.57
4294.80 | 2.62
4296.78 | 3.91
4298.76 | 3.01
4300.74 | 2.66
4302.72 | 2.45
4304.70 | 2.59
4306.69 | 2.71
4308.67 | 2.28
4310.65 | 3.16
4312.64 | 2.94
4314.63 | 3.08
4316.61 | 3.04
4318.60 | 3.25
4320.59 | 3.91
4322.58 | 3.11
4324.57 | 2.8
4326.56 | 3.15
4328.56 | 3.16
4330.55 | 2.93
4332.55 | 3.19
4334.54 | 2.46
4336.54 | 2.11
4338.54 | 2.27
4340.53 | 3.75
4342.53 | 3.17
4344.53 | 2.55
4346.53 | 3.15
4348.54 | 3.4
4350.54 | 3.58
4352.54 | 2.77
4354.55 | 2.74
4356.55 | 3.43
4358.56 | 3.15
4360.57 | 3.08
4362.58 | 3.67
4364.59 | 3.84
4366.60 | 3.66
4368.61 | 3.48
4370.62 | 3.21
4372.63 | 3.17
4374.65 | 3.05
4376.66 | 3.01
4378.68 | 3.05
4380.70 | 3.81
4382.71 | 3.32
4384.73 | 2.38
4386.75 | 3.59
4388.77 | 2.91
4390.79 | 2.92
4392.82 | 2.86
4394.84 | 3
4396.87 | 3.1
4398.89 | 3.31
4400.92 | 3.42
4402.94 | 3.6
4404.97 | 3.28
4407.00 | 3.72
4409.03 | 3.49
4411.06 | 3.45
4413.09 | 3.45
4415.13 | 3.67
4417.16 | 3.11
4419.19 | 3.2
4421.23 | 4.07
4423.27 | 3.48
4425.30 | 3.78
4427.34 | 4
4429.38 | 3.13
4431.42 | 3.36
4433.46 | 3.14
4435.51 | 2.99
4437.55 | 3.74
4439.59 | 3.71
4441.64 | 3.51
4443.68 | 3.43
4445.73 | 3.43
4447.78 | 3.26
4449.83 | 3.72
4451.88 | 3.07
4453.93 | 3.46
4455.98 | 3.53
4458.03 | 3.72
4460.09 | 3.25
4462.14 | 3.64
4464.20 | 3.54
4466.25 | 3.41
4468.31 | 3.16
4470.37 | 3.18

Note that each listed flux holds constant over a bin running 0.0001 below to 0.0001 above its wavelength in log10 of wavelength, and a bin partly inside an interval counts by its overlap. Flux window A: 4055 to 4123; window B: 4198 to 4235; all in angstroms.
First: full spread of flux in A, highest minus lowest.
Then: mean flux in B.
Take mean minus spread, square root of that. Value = 0.9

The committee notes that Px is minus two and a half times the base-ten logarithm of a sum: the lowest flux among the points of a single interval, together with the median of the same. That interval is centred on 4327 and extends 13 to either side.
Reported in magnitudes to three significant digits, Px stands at -1.79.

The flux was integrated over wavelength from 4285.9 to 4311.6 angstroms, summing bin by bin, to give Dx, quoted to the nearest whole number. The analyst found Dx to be 72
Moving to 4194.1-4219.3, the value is 78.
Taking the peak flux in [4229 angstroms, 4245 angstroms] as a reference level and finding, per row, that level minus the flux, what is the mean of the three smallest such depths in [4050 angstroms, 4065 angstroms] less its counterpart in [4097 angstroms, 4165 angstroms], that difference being 0.19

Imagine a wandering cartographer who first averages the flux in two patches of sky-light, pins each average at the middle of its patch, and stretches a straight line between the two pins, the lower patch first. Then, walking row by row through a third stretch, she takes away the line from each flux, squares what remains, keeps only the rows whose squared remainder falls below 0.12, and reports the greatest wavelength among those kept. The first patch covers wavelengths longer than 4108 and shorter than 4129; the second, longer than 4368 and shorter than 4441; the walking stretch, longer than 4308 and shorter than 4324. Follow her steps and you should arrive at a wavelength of 4322.58 angstroms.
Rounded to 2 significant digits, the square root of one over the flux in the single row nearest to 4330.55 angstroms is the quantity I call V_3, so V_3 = 0.58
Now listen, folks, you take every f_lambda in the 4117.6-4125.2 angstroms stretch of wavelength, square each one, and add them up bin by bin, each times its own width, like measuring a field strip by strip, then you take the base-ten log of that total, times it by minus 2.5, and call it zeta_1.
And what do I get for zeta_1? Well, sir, -4.67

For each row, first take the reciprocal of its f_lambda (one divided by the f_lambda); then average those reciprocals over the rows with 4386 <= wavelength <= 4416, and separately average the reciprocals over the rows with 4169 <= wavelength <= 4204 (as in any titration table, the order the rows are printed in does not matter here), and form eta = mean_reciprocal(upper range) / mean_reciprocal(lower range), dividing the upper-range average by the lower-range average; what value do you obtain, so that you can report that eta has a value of 0.95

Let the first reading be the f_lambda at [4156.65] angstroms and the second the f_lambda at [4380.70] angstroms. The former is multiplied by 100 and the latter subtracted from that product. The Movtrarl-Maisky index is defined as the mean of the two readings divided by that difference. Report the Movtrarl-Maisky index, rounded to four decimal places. 0.0117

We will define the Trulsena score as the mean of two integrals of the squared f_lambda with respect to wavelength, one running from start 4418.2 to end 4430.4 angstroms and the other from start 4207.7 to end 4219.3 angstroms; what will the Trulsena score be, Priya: 143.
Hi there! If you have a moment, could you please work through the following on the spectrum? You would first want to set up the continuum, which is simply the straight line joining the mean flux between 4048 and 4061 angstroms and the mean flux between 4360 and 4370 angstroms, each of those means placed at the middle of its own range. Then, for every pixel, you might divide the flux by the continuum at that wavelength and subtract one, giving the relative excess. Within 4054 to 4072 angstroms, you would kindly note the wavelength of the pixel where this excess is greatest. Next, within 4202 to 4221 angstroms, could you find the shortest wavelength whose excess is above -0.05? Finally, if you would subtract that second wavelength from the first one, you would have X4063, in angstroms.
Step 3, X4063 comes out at -148.4 angstroms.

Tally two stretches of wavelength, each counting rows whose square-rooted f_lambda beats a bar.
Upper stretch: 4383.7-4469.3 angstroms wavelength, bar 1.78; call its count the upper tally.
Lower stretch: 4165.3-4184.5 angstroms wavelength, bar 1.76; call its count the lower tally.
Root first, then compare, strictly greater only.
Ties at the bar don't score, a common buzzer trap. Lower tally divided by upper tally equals 0.2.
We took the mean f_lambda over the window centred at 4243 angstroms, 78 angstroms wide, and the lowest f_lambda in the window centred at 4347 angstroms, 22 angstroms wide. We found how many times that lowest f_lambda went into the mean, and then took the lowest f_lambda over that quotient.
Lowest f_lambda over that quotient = 1.4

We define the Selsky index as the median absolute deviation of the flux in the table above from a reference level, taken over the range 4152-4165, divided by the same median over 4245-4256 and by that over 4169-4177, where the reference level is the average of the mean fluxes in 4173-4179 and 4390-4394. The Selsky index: 1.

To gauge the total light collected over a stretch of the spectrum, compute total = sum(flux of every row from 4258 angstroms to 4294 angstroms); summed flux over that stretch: 54.7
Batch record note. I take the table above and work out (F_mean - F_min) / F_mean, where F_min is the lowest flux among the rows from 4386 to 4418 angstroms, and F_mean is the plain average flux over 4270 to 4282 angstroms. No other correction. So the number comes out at 0.074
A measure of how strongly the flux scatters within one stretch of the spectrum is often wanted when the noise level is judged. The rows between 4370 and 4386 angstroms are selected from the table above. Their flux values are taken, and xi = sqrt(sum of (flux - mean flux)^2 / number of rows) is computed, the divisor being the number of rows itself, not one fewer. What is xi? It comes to 0.37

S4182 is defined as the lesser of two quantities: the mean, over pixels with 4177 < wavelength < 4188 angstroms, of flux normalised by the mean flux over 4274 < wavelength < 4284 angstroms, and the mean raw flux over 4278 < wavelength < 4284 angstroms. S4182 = 1.09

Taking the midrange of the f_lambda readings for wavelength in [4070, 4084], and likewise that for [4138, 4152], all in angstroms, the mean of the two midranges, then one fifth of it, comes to 0.652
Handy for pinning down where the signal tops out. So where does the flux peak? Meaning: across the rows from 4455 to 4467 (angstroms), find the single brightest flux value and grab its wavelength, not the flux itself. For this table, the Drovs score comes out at 4458.03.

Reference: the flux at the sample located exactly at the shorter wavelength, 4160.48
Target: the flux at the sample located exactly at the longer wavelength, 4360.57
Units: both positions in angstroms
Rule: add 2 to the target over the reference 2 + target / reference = 2.89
